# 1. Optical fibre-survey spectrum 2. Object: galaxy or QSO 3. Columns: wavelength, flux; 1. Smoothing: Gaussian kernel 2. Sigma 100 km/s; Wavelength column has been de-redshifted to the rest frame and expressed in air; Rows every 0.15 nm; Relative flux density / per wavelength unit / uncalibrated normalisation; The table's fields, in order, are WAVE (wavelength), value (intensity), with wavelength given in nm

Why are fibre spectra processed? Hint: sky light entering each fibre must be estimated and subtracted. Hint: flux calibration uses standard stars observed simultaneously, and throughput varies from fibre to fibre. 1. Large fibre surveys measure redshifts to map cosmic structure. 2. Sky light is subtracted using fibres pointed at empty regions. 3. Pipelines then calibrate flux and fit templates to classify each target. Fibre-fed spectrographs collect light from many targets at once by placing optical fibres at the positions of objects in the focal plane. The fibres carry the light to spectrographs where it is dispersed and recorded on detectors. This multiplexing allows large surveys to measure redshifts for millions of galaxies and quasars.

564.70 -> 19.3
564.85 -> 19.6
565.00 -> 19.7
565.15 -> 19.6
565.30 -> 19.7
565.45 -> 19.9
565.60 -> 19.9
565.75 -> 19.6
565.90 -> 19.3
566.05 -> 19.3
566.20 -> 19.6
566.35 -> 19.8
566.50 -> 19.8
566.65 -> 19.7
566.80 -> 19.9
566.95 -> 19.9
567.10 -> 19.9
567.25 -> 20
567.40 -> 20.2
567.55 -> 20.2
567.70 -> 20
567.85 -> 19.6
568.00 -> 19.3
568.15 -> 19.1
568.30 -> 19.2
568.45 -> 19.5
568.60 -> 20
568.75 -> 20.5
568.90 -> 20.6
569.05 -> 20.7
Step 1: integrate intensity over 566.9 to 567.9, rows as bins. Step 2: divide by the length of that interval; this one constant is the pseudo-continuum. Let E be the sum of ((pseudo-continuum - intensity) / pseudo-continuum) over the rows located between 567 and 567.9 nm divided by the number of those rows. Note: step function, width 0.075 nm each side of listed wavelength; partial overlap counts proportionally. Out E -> 0.000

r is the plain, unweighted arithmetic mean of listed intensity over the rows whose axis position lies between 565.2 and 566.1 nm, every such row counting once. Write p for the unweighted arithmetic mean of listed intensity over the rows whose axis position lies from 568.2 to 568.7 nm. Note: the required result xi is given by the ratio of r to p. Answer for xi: 1.00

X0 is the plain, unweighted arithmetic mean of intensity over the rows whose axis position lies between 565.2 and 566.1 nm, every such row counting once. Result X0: 19.6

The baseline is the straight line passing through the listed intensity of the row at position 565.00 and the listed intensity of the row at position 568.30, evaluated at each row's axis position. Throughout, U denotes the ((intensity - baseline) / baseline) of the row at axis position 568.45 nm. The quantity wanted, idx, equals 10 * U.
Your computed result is 0.17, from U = 0.017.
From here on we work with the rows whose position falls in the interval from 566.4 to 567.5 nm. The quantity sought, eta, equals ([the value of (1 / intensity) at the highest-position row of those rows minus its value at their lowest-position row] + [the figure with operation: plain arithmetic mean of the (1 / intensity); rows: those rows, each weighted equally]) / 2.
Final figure 0.0246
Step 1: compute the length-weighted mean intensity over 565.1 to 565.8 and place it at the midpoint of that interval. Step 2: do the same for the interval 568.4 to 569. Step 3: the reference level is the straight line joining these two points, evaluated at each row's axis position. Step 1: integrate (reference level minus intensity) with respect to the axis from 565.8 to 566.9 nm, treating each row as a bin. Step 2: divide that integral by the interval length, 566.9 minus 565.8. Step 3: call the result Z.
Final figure 0.24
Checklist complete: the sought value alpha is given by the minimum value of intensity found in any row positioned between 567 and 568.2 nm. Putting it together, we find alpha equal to 19.1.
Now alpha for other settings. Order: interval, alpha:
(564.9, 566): 19.3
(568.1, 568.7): 19.1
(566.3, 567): 19.7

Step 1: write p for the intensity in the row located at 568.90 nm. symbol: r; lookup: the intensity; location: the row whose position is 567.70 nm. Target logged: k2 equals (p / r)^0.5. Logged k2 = 1.01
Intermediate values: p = 20.6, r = 20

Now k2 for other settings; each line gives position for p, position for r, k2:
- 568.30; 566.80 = 0.98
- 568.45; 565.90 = 1.01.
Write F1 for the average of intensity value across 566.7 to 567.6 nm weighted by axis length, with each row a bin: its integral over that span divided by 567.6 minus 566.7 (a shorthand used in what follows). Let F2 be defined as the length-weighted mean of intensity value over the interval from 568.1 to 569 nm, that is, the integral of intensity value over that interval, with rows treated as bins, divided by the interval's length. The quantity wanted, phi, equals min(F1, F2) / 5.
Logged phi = 3.97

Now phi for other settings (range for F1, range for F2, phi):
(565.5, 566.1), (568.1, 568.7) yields 3.90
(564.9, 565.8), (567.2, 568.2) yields 3.95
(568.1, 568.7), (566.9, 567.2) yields 3.90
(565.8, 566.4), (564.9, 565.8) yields 3.90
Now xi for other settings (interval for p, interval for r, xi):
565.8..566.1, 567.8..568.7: 1.01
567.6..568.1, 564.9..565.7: 1.01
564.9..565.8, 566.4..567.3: 1.01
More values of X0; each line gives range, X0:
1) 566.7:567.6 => 20.0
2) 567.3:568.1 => 19.9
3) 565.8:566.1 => 19.3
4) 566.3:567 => 19.8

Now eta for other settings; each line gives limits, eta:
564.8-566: 0.0258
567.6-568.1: 0.0264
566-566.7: 0.0249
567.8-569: 0.0241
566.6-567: 0.0250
